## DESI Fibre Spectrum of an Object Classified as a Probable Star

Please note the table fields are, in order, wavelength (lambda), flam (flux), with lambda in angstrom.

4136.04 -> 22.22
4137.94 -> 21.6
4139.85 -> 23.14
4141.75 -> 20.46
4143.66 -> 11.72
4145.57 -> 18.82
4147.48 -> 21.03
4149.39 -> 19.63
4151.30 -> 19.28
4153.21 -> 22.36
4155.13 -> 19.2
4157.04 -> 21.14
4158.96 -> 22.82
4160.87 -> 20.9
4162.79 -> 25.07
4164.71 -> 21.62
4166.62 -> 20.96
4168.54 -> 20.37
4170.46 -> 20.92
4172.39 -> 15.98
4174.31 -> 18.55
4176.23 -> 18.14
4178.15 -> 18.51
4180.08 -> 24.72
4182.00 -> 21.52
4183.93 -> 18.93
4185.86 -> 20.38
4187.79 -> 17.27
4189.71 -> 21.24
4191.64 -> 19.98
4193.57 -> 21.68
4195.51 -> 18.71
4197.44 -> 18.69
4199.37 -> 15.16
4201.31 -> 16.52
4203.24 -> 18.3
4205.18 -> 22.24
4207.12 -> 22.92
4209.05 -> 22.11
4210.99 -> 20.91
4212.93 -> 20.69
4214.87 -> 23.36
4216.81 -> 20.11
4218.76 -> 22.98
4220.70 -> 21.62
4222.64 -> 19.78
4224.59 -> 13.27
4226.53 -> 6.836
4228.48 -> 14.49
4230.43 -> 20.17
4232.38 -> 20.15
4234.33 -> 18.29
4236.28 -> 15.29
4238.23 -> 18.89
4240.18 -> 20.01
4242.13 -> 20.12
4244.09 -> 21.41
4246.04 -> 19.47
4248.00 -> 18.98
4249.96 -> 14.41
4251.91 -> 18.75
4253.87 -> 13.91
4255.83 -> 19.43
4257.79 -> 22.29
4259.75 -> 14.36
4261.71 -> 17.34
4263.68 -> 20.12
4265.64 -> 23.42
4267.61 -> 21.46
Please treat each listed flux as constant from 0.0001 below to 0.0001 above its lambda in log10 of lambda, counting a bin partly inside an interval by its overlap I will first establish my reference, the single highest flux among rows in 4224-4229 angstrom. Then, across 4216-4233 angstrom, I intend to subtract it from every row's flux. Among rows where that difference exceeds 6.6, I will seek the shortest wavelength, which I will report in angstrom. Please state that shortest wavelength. 4218.76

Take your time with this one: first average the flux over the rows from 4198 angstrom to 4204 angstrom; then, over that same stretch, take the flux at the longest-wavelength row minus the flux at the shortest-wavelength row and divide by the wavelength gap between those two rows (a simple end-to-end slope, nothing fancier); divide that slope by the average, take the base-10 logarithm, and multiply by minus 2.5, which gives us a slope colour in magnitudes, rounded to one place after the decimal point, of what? 3.3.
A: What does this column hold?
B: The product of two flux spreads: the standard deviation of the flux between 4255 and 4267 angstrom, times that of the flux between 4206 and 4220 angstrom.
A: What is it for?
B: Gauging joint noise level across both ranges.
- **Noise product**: 4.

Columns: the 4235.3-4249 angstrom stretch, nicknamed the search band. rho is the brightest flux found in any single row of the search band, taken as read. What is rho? 21.41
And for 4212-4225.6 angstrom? 23.36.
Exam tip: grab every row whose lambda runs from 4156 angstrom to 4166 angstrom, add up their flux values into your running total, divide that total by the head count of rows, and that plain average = 22.3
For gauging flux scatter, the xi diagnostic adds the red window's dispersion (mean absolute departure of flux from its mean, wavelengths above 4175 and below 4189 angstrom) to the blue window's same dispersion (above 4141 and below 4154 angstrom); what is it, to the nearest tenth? 4.1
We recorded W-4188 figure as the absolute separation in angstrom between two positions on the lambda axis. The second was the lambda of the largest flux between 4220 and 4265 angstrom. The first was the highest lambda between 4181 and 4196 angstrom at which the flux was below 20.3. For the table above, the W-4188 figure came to 62.3 angstrom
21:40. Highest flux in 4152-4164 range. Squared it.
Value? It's 629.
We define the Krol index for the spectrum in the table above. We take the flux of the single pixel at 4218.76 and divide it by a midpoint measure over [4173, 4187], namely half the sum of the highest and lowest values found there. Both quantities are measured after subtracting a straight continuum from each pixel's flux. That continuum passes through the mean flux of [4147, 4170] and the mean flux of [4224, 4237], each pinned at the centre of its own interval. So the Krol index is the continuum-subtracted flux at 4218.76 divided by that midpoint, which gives 4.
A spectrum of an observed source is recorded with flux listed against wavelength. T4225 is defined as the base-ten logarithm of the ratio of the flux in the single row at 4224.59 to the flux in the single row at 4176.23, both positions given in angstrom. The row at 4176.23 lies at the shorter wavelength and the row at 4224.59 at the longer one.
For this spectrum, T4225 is -0.136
